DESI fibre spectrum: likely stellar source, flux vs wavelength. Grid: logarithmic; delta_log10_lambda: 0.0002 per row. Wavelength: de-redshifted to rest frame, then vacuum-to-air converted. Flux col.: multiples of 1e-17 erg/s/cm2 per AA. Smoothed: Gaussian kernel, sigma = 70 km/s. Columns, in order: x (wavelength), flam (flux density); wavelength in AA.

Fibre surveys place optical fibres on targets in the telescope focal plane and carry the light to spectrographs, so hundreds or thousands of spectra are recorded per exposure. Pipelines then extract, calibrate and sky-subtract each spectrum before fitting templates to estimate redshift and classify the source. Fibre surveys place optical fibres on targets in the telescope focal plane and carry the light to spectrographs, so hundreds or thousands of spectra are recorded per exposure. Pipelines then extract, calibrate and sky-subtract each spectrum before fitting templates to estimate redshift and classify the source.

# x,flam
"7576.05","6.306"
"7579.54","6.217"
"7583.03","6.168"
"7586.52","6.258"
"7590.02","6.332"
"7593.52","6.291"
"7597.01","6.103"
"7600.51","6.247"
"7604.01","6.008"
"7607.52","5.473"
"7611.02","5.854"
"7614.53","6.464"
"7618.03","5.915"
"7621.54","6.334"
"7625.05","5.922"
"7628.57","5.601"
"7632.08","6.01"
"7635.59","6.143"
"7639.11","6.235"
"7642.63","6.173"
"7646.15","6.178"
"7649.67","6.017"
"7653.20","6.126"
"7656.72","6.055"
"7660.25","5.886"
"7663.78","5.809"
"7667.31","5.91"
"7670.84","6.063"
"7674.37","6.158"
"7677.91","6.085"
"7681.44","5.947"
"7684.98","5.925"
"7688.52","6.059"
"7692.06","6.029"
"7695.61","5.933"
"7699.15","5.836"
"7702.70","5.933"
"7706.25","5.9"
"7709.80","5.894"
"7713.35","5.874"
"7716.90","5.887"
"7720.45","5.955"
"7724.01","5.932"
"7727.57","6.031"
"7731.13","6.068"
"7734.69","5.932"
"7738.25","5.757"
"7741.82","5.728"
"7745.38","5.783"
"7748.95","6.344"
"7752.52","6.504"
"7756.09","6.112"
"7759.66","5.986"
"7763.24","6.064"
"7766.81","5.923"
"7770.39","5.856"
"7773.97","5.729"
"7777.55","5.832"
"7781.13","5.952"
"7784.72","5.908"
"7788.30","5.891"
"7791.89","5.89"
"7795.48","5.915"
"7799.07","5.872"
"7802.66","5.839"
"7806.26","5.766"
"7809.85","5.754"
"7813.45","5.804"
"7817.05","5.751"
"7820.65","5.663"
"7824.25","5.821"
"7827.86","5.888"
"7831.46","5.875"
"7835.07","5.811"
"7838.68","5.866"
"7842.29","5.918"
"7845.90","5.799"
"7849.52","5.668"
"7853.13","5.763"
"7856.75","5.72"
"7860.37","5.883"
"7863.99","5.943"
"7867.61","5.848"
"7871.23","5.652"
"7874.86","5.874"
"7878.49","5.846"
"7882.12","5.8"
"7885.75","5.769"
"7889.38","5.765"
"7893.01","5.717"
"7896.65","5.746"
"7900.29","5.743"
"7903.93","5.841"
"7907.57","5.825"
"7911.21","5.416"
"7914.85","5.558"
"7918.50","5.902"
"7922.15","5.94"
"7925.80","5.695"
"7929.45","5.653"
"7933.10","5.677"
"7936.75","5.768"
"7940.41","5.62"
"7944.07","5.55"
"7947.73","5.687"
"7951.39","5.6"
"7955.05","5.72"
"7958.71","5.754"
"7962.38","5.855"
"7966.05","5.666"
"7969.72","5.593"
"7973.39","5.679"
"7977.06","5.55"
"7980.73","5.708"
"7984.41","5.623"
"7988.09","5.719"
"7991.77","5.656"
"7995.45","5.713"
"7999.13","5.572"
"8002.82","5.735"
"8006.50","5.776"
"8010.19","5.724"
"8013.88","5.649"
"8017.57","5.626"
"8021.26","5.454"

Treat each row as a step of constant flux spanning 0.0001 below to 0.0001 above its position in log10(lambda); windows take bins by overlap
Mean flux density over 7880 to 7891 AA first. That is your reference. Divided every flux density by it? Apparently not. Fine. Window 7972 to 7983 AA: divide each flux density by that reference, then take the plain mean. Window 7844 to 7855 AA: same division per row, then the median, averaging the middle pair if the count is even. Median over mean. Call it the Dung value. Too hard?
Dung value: 1.02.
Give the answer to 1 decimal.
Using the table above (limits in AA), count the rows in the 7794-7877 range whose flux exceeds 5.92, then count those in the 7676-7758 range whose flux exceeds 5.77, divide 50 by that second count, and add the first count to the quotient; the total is 3.4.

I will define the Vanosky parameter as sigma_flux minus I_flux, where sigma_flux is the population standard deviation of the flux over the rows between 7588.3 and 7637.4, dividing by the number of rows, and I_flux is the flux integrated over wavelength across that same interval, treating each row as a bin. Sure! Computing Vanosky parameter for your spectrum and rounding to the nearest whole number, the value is -297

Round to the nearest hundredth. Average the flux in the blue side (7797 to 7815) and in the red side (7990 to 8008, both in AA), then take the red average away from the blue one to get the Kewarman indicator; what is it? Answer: 0.12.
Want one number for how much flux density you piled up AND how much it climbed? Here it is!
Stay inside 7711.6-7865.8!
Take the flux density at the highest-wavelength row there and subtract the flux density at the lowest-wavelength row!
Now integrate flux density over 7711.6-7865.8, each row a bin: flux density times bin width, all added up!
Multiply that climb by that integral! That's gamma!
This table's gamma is 63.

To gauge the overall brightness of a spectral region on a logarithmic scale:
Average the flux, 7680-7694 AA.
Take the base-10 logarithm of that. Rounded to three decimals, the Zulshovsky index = 0.777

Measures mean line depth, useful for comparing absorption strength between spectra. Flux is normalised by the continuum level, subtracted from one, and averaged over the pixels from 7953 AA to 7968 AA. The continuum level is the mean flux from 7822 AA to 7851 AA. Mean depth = 0.014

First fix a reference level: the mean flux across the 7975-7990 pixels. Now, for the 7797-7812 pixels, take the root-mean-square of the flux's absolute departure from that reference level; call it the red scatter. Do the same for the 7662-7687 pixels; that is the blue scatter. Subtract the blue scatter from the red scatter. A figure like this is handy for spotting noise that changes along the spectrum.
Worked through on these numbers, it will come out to -0.19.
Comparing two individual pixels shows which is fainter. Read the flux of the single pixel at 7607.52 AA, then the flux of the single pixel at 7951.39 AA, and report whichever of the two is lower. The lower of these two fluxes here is 5.47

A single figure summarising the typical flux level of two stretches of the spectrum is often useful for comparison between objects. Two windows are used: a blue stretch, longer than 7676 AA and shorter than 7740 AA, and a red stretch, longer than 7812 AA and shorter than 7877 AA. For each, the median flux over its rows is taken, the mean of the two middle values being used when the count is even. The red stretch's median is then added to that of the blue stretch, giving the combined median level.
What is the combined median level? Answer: 11.75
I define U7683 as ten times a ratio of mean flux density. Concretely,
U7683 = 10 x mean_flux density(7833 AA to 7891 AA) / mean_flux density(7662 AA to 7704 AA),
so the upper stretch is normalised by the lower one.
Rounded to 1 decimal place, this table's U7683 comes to 9.7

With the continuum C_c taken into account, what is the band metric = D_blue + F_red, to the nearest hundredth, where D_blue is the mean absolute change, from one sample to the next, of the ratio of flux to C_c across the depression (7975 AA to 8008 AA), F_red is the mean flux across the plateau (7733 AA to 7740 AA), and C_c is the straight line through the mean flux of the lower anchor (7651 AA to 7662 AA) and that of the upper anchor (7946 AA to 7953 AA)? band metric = 5.86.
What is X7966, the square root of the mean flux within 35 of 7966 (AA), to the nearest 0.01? 2.38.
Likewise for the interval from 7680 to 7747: 2.43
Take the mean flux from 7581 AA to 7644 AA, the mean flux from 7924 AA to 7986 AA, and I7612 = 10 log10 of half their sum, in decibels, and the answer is 7.69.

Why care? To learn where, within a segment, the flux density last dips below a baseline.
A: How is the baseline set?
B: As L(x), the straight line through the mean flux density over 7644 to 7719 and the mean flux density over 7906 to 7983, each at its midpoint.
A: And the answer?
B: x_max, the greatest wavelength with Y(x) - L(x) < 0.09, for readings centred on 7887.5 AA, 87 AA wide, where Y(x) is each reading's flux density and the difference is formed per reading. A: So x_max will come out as 7929.45 AA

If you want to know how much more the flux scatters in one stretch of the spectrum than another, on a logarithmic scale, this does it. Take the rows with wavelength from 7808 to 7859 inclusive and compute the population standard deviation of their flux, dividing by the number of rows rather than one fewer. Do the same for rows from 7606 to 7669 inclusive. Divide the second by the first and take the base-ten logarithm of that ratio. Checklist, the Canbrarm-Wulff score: 0.5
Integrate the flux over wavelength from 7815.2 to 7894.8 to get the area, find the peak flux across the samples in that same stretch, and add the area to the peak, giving 468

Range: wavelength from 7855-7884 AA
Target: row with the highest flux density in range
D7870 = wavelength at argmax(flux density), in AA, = 7863.99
